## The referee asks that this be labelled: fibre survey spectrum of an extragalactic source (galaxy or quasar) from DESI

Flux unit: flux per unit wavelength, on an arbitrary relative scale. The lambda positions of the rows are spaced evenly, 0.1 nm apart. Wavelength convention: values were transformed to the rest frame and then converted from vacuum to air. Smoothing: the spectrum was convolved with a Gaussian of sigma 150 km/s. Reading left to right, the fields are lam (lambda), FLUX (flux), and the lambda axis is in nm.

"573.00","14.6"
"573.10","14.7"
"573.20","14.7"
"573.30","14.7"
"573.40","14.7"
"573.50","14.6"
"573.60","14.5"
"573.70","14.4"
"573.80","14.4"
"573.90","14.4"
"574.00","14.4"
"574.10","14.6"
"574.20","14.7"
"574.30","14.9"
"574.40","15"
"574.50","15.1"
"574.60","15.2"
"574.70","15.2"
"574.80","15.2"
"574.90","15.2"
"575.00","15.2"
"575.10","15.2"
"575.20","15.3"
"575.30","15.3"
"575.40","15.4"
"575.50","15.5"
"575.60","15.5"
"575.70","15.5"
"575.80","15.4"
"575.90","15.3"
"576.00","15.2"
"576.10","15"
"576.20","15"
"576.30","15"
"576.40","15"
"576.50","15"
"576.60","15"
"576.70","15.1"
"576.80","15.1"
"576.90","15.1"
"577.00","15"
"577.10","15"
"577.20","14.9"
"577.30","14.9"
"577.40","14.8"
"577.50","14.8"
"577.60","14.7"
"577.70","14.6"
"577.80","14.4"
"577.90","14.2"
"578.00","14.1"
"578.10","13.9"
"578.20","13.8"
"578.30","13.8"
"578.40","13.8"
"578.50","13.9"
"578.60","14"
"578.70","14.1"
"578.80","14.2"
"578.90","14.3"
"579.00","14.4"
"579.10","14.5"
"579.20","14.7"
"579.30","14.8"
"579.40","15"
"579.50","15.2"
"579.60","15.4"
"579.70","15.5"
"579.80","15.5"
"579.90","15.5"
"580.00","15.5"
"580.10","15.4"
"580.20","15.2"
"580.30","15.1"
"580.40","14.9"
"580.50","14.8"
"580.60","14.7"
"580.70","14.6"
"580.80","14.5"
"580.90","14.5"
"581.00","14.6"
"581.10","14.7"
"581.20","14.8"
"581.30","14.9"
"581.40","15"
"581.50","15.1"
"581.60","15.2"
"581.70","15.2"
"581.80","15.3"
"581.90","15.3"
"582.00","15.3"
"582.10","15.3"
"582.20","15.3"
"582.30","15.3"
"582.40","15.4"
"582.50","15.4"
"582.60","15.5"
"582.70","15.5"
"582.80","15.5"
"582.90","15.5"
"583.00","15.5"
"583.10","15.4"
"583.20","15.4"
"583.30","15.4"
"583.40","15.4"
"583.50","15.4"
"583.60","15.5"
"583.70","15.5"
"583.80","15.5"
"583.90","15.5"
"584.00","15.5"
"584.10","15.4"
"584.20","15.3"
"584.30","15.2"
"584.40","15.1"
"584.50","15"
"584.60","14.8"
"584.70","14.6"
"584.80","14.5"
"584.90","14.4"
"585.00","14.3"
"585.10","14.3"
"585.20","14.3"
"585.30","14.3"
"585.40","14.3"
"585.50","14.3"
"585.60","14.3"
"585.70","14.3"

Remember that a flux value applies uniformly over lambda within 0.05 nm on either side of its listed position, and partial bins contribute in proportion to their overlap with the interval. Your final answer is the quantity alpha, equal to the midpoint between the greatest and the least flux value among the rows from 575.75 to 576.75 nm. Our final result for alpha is 15.2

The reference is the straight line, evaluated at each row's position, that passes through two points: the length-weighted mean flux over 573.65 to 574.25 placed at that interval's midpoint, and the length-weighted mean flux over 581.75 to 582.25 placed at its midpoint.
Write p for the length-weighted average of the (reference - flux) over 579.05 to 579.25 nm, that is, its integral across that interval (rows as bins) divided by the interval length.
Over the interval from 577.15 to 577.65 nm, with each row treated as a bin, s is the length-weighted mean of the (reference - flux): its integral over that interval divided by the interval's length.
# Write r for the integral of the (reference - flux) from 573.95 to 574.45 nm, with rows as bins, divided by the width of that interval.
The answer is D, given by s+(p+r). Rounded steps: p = 0.4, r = -0.2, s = 0.01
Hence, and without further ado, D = 0.2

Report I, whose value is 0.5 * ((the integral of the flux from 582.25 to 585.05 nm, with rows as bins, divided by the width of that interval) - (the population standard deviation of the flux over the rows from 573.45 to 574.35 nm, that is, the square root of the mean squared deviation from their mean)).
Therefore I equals 7.5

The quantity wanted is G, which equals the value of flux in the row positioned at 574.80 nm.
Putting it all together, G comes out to 15.2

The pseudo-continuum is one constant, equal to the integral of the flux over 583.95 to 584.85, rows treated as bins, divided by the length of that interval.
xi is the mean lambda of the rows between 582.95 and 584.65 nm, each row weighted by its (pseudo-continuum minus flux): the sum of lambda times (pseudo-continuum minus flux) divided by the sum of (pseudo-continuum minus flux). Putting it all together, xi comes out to 583.57 nm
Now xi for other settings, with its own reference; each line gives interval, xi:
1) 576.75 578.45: 578.03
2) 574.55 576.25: 575.39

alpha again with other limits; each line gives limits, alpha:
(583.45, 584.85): 15.0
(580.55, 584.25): 15.0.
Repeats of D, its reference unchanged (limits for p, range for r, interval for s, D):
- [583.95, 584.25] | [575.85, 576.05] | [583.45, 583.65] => -0.4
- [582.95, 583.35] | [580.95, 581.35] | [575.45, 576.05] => -0.3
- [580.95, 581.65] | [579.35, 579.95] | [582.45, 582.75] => -0.1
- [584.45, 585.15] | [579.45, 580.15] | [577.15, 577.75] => 0.7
